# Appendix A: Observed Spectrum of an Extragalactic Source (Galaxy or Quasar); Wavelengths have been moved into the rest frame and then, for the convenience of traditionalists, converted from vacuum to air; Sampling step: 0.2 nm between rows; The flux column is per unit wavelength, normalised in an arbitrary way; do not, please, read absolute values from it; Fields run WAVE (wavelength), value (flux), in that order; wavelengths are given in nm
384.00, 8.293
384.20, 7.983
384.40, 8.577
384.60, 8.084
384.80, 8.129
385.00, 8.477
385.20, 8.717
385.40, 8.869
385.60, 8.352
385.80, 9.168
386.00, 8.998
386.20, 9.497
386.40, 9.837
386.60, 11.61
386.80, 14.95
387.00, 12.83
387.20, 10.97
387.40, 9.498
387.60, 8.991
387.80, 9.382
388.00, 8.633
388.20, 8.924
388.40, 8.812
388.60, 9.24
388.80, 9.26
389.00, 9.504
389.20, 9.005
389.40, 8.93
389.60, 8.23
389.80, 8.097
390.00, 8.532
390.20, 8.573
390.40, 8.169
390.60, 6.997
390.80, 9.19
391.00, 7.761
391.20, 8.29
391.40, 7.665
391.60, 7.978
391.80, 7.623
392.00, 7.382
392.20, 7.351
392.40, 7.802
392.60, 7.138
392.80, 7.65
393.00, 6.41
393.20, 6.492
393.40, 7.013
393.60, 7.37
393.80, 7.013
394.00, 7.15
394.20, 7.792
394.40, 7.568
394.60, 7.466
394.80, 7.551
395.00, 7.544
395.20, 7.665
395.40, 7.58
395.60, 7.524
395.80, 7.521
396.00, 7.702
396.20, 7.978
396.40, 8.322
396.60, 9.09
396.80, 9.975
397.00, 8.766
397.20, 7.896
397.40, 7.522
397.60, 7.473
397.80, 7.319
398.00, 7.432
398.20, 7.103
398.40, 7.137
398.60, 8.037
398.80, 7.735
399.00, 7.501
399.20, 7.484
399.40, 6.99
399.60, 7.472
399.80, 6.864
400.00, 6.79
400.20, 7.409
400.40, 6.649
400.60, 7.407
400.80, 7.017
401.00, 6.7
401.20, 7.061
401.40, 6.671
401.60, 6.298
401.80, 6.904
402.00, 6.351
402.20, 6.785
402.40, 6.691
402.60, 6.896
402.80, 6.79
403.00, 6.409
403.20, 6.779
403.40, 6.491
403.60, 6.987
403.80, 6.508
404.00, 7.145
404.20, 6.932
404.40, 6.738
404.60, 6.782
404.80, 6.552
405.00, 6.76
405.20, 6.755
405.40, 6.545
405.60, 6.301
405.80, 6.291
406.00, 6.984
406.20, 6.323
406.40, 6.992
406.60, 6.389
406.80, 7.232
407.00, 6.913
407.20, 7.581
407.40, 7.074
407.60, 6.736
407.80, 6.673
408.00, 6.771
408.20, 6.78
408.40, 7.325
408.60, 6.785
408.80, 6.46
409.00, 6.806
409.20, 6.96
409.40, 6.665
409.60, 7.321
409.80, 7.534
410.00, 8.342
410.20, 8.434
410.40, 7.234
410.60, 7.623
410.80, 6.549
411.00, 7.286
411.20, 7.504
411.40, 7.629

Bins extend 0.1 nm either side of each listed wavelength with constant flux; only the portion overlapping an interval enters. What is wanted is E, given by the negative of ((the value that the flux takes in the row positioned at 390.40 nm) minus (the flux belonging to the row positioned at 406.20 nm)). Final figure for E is -2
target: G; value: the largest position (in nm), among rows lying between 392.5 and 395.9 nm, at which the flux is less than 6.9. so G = 393.20 nm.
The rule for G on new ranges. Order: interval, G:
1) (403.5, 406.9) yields 406.60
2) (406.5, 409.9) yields 409.40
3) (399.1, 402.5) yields 402.40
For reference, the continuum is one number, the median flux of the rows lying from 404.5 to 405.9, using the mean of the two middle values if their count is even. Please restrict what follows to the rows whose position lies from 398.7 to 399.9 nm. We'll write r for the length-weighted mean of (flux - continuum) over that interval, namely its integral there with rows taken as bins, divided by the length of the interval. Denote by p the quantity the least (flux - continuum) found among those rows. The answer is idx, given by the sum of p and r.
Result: 1.1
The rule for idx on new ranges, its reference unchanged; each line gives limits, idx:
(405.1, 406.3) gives -0.3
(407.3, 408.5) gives 0.5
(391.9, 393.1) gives 0.6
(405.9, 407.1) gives 0.0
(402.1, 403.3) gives 0.0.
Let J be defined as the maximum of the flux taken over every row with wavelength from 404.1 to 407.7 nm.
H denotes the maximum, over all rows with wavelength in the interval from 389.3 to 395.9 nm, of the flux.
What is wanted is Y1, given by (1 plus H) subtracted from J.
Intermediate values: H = 9.19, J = 7.581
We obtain -3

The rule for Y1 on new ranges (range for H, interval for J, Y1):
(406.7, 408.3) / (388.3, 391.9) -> 1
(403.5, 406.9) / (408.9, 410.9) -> 0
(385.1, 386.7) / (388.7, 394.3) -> -3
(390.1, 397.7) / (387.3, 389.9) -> -1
